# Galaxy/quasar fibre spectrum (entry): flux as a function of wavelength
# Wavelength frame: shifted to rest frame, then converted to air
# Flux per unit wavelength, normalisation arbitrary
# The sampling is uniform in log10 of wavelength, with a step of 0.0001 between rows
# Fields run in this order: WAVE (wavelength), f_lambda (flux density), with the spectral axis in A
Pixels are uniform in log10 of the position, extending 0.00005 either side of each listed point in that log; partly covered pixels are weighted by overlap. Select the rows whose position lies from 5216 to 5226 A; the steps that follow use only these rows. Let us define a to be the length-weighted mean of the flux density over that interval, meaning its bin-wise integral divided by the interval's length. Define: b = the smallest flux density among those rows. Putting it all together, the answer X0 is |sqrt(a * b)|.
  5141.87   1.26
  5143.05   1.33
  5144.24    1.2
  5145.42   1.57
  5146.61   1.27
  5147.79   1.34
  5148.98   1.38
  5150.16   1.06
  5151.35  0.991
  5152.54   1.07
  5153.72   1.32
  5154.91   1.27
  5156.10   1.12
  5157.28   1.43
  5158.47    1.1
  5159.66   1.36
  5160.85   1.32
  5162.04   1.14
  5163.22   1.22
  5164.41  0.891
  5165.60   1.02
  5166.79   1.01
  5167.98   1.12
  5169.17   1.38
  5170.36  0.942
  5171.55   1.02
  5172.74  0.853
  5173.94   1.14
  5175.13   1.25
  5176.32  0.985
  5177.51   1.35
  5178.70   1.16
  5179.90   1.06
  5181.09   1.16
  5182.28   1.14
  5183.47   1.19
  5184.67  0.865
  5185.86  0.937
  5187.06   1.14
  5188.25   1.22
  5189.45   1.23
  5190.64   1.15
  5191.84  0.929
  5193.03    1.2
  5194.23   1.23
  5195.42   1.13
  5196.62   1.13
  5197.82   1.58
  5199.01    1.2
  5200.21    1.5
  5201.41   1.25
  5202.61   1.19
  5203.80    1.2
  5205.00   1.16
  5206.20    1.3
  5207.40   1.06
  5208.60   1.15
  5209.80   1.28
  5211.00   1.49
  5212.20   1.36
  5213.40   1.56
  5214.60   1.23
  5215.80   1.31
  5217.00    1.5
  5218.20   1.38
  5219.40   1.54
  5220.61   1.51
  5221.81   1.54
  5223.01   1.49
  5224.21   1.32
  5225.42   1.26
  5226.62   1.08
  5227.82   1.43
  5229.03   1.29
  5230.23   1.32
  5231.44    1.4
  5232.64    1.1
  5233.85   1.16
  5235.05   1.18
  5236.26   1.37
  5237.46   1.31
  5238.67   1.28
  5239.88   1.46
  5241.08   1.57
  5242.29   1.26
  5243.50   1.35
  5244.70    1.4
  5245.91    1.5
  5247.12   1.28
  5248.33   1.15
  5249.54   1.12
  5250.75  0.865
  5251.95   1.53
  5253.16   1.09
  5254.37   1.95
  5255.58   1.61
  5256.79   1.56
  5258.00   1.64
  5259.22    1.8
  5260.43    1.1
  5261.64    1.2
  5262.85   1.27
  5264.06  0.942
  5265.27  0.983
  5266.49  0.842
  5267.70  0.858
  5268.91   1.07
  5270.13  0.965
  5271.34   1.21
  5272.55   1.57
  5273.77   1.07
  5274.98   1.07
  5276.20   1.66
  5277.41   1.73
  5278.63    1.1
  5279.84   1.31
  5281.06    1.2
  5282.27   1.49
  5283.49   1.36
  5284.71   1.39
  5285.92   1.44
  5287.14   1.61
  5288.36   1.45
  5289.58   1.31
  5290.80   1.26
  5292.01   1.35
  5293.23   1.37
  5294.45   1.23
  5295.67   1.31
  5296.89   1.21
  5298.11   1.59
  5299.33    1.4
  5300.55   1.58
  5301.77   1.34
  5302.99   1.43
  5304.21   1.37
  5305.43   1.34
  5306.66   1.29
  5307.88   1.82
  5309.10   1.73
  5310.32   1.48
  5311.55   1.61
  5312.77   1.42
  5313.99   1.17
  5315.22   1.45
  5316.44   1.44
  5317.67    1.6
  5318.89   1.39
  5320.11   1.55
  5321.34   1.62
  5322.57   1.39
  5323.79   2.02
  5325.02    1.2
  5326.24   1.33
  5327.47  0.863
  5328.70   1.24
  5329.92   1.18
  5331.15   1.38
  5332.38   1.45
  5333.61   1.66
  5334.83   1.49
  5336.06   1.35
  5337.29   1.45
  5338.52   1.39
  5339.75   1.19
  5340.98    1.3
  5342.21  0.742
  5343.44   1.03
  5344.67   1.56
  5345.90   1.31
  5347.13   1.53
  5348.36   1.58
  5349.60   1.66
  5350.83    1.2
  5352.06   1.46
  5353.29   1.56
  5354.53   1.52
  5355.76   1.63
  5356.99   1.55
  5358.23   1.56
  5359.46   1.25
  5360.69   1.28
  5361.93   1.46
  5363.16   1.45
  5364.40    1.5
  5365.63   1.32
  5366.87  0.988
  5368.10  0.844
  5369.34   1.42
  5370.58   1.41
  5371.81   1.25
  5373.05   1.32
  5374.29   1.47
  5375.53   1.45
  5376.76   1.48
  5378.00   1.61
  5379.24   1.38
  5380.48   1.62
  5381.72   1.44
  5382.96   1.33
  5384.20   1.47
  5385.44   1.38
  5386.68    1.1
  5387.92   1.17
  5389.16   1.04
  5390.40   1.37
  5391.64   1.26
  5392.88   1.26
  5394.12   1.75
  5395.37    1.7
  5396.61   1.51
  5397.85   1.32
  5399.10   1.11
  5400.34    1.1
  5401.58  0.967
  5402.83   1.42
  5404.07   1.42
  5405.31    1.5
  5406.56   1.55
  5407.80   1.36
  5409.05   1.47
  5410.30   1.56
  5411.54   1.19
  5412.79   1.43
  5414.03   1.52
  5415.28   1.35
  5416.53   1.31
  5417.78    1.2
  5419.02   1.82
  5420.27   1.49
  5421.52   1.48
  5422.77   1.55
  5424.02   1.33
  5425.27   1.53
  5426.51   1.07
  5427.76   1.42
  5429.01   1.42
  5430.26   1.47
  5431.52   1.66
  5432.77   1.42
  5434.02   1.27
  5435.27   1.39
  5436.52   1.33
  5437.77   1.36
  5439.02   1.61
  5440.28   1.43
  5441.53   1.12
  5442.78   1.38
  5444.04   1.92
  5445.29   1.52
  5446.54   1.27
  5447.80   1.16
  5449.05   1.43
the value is 1.35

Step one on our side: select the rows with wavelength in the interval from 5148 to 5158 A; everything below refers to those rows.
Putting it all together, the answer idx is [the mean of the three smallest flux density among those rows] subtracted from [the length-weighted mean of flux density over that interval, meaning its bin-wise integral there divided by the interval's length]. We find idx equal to 0.17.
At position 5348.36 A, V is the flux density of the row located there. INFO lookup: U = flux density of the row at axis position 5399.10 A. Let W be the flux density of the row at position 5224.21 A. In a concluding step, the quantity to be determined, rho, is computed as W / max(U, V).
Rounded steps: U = 1.11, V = 1.58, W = 1.32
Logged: 0.84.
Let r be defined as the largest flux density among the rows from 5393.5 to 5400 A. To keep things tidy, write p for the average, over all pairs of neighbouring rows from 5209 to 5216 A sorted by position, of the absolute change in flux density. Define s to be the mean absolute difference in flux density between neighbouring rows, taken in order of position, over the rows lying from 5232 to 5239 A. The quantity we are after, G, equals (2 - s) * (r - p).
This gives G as 3.01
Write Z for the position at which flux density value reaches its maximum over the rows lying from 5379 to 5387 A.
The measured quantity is 5380.48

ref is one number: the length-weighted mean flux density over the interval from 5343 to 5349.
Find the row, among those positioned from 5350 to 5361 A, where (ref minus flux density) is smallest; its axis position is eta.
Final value 5355.76 A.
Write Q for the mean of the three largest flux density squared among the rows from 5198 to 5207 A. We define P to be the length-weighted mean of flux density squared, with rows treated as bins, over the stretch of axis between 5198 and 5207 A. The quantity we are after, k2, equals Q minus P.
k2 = 0.2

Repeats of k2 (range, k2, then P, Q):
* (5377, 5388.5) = 0.5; 1.96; 2.5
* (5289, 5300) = 0.3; 1.80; 2.1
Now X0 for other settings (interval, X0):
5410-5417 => 1.29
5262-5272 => 0.93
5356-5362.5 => 1.34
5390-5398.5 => 1.35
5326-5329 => 0.98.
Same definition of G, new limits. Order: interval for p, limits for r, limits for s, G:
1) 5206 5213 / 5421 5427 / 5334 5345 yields 2.43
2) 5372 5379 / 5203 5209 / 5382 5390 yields 2.26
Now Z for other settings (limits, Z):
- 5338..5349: 5348.36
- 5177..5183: 5177.51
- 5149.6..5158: 5157.28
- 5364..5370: 5364.40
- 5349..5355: 5349.60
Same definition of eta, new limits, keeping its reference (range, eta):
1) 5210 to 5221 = 5213.40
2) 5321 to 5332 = 5323.79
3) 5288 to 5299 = 5298.11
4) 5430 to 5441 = 5431.52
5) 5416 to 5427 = 5419.02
